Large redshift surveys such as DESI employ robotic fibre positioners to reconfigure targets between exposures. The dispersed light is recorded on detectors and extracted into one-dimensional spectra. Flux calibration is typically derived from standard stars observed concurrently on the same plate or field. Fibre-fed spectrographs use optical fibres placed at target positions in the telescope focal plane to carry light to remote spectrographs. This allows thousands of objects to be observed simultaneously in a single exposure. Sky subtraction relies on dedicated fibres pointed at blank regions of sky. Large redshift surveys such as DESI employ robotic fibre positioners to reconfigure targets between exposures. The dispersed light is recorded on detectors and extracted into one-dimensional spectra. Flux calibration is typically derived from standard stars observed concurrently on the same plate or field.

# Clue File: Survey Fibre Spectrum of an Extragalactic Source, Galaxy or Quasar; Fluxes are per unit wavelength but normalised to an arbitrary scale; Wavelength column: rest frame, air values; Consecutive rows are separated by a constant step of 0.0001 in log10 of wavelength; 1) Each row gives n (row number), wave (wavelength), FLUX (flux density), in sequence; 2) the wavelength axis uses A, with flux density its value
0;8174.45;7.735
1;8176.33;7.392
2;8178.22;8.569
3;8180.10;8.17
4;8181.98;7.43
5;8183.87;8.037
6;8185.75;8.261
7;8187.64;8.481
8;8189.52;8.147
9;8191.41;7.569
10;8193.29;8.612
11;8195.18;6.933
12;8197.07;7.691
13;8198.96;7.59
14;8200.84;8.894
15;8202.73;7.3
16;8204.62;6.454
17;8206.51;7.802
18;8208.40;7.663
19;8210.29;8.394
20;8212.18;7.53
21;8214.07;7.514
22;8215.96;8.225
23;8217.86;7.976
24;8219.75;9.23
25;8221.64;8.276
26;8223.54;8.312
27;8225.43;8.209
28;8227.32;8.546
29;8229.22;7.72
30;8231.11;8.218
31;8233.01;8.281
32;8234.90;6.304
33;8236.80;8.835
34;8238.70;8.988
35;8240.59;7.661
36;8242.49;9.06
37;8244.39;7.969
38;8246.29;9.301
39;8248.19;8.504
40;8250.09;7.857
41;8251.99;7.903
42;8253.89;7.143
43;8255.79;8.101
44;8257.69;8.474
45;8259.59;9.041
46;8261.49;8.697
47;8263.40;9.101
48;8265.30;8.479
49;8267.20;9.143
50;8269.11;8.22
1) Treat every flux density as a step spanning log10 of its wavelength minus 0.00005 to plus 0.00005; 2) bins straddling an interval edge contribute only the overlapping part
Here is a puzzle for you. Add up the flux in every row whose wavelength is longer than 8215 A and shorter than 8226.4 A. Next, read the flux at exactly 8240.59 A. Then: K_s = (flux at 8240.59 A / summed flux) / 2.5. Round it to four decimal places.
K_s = 0.0610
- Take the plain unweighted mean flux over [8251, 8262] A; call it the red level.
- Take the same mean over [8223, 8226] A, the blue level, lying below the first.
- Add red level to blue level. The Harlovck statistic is 16.5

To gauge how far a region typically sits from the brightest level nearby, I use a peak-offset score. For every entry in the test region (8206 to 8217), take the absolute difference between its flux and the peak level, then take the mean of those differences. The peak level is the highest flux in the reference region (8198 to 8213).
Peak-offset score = 1.04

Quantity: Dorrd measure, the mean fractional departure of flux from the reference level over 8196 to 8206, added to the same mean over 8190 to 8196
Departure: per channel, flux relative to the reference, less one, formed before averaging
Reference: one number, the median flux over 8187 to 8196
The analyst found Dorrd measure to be -0.12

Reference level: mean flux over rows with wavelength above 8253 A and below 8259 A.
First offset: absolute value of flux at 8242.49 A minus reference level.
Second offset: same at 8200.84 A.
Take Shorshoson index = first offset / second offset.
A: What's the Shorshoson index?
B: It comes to 1.2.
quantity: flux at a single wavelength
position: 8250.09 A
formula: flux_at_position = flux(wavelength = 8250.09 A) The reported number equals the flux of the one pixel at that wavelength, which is 7.857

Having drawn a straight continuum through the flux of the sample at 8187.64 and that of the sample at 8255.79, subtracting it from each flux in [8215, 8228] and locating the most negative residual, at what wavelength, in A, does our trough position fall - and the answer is 8217.86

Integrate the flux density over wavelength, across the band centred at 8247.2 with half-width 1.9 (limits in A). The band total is 33.8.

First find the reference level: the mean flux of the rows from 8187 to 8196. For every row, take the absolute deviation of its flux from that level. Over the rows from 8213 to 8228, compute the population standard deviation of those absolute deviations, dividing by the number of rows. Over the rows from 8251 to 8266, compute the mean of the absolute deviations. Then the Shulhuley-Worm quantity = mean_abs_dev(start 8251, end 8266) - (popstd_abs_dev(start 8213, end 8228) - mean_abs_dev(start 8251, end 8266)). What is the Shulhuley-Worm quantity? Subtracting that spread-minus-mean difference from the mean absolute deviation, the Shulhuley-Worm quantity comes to 0.91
